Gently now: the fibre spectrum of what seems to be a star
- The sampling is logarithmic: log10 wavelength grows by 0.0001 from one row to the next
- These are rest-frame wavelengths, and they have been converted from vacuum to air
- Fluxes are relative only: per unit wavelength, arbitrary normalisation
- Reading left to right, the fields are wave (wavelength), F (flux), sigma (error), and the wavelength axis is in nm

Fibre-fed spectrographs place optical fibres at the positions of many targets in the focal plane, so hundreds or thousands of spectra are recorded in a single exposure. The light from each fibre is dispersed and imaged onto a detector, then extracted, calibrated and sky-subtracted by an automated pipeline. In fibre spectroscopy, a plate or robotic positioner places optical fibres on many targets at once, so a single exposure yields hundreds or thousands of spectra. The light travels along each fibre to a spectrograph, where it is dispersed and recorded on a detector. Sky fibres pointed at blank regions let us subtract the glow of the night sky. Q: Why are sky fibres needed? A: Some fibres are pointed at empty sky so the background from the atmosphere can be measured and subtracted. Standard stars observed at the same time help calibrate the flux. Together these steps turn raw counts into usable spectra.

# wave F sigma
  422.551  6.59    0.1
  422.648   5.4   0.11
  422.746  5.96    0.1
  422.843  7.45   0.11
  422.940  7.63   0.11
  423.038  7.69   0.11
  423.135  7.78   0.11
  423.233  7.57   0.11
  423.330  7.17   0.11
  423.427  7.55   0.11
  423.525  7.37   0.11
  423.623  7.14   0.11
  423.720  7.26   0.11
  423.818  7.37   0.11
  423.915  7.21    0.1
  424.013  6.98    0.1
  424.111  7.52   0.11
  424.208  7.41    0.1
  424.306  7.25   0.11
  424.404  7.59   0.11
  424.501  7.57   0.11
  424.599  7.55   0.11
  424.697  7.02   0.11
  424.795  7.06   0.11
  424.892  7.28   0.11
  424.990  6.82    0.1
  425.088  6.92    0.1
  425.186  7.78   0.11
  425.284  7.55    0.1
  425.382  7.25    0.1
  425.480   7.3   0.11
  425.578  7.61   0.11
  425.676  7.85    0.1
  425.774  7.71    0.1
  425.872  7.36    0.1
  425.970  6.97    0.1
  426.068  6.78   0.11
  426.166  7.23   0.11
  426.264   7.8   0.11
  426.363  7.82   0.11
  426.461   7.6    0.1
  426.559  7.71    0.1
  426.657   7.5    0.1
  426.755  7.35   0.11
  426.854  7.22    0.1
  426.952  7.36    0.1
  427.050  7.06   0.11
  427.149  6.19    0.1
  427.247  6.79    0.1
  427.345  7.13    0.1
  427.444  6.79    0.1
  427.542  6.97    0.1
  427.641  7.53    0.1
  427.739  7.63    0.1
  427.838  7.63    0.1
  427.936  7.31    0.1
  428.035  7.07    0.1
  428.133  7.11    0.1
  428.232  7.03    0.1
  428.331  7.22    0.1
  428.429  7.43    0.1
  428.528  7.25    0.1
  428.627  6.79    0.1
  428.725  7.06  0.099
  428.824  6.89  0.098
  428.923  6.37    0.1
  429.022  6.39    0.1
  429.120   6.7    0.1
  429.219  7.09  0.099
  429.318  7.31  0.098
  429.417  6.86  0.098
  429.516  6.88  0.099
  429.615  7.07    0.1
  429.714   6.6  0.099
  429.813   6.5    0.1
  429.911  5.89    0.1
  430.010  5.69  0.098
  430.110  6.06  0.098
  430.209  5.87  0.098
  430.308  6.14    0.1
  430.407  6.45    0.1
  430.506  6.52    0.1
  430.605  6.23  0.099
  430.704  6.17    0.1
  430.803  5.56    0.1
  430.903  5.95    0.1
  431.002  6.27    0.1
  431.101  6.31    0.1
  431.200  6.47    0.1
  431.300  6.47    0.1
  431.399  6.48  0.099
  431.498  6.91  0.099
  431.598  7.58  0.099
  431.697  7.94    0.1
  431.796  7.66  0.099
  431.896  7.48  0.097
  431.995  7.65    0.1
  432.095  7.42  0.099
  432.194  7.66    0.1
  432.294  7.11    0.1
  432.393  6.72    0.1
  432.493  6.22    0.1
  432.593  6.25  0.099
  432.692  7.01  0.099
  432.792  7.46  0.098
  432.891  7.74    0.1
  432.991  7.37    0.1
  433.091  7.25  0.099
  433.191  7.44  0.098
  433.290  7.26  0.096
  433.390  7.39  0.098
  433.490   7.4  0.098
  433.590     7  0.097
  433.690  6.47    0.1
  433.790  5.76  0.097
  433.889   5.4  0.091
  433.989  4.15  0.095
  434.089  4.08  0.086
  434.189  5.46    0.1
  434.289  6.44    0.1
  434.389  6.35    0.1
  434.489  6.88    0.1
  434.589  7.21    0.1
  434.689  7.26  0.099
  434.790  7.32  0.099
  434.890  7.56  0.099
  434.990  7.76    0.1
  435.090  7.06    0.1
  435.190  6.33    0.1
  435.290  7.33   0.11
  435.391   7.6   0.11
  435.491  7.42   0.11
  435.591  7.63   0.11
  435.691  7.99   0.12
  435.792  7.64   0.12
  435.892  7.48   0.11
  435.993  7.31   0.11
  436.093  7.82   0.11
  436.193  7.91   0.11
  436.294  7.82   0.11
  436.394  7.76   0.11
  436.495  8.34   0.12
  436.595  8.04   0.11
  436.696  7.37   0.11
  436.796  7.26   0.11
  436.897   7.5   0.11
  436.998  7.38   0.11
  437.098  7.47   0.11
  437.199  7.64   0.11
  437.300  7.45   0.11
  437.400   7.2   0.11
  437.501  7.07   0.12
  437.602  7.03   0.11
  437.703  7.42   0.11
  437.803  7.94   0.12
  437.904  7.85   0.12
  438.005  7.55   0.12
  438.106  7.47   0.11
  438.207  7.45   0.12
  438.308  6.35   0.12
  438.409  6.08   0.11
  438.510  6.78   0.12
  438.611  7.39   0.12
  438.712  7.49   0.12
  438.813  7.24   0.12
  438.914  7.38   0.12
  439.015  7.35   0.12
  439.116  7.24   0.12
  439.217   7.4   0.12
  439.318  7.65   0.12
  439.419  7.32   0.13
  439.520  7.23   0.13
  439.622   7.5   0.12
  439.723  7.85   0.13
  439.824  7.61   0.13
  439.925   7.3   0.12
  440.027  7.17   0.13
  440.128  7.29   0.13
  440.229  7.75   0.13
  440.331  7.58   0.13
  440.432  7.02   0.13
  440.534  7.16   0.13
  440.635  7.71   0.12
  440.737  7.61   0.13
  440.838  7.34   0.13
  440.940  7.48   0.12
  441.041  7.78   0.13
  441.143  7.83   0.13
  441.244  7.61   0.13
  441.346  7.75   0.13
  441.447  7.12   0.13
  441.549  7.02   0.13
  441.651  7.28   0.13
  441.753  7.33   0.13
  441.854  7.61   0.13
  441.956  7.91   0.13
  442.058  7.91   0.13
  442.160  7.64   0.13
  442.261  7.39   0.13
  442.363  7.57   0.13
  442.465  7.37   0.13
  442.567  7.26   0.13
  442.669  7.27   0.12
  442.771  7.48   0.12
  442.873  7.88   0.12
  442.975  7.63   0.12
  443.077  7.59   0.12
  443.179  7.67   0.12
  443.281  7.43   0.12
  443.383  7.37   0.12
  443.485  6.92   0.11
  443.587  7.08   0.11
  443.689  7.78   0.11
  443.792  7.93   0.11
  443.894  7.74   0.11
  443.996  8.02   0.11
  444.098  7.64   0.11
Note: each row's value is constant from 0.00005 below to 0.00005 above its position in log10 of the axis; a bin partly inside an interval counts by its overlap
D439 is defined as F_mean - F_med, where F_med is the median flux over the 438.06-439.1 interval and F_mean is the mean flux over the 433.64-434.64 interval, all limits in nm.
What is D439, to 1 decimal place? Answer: -1.5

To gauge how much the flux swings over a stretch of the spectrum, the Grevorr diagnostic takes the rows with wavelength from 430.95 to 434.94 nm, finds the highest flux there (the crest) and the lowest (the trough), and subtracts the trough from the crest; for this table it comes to 3.9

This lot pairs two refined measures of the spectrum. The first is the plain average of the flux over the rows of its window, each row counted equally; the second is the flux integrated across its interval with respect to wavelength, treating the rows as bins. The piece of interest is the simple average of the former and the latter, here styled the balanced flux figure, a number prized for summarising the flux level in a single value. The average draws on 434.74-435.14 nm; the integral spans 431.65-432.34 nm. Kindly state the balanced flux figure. 6.3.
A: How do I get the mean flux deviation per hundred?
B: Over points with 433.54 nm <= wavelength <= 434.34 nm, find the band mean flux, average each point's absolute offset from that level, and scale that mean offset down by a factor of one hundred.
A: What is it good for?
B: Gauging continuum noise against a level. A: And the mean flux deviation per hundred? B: 0.0082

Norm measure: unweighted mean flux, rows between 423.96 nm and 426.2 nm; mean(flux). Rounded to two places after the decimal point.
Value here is 7.32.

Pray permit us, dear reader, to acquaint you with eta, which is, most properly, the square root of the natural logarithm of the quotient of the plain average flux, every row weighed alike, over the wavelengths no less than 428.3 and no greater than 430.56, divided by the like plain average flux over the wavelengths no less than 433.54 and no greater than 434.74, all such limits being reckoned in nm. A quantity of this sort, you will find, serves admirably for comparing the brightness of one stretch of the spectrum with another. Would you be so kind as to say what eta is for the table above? 0.31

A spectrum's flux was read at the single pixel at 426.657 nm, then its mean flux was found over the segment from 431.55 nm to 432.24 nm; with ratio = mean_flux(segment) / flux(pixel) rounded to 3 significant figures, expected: 1.02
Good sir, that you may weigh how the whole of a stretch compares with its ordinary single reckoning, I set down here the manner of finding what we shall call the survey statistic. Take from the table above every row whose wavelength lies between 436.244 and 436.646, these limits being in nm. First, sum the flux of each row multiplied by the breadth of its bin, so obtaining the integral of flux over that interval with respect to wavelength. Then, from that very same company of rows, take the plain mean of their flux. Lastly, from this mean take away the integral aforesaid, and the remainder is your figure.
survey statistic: 4.78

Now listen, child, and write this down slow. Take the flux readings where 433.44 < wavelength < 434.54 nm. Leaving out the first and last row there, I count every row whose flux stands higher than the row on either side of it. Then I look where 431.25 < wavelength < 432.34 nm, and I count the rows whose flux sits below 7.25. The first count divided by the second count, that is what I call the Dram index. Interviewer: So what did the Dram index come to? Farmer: 0.250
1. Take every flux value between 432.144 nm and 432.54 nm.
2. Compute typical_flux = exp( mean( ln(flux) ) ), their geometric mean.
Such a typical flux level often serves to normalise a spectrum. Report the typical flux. 6.91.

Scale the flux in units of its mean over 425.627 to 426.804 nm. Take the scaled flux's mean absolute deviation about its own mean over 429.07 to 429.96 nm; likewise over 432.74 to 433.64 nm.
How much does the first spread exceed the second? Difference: 0.023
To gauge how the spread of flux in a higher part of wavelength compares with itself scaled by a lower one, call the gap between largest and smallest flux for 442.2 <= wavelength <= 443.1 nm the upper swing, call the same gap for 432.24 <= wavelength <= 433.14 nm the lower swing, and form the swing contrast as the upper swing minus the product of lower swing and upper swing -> -0.32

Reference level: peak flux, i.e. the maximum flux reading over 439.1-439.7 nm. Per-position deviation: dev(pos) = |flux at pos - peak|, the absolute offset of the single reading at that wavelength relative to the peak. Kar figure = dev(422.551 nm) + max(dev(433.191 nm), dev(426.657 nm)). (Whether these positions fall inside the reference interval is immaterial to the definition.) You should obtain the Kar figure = 1.27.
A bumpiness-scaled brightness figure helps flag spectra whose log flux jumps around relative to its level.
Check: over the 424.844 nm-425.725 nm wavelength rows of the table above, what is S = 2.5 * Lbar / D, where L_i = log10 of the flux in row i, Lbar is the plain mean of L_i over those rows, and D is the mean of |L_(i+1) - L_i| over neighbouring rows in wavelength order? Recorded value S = 115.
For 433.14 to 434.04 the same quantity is 60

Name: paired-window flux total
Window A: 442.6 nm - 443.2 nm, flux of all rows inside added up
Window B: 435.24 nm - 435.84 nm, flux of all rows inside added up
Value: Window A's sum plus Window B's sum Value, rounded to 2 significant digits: 91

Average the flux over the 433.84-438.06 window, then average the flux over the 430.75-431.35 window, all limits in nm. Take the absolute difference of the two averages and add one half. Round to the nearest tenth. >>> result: 1.5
